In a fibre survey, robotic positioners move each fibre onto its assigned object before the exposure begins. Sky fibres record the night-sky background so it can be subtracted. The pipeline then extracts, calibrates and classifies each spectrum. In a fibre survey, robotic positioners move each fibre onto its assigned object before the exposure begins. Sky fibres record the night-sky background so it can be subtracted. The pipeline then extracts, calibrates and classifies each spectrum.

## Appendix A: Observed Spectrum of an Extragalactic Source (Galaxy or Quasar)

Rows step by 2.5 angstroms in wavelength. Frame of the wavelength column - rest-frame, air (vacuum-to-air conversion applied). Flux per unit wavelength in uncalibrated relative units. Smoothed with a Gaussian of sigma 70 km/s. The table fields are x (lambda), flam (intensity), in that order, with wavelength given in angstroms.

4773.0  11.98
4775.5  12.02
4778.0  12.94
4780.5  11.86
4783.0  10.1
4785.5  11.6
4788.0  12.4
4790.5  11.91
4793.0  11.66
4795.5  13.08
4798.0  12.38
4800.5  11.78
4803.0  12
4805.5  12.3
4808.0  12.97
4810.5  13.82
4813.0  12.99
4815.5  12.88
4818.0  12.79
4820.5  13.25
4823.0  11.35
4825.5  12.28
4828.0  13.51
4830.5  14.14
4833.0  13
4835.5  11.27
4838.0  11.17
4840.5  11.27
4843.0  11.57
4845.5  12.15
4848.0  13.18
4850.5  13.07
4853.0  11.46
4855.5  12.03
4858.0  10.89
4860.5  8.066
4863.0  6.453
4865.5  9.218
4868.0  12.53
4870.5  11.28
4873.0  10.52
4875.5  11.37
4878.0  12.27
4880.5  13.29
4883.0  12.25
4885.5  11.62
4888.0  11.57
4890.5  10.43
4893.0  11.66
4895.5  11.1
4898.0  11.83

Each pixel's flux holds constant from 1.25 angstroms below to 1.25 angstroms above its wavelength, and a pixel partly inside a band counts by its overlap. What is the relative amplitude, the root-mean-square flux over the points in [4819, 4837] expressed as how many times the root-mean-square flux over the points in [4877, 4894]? 1.07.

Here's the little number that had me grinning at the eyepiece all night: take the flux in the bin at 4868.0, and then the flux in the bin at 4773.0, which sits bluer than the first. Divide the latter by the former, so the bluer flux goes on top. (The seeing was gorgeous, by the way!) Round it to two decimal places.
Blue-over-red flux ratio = 0.96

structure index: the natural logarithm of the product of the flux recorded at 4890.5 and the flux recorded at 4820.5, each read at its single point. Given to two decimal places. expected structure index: 4.93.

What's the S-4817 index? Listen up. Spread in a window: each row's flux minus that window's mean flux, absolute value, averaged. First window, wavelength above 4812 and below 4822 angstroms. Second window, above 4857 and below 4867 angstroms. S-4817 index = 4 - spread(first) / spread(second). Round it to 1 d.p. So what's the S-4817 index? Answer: 3.9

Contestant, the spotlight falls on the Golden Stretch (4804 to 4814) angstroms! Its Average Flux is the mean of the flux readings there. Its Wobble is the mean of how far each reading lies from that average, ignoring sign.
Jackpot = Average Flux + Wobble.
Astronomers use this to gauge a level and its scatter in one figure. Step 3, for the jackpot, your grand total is 13.4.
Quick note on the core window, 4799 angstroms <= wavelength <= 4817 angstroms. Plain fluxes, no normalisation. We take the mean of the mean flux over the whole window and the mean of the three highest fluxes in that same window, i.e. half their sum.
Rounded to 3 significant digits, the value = 13.0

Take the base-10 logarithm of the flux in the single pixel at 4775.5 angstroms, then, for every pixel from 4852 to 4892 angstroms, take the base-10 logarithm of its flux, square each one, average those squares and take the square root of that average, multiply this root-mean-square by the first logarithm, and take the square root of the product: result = 1.06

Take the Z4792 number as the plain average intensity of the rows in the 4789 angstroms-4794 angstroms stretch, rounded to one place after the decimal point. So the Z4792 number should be 11.8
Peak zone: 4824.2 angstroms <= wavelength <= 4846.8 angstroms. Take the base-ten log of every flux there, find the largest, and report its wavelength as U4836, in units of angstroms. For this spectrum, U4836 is 4830.5 angstroms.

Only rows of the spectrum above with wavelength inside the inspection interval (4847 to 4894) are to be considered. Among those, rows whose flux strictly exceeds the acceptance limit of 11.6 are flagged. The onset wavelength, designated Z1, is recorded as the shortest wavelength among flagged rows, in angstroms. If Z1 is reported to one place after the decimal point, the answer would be 4848.0 angstroms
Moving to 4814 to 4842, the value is 4815.5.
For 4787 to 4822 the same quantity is 4788.0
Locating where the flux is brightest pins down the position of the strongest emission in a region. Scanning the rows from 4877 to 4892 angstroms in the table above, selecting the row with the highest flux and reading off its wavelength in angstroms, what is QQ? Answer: 4880.5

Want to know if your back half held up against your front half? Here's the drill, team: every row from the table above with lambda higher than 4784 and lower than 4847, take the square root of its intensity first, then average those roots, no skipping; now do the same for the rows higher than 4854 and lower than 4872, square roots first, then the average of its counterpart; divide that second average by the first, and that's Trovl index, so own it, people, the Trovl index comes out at 0.90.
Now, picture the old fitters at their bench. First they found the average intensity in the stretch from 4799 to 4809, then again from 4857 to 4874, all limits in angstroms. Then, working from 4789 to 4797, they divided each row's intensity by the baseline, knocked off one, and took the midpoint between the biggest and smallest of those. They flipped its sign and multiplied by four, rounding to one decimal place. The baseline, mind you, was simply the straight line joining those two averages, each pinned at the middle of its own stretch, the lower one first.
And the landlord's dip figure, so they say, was 0.1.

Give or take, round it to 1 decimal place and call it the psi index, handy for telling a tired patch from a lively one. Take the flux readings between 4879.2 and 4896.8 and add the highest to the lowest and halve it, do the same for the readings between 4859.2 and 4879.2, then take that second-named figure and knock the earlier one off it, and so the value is -2.4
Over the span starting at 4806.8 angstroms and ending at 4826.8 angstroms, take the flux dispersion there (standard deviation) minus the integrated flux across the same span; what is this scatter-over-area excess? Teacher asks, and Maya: -255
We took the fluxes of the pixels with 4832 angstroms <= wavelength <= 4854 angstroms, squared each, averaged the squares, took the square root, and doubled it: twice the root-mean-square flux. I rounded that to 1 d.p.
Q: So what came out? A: 24.1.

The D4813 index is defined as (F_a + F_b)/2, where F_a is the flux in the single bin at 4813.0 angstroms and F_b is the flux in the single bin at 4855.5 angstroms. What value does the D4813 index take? 12.5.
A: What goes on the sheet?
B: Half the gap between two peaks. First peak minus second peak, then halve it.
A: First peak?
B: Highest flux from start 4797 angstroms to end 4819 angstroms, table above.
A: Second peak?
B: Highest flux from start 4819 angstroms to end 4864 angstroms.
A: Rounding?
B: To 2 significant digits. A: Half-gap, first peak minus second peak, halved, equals -0.16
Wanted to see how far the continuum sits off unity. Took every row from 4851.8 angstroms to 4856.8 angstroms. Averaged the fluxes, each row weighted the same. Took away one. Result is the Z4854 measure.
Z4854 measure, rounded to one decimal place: 10.7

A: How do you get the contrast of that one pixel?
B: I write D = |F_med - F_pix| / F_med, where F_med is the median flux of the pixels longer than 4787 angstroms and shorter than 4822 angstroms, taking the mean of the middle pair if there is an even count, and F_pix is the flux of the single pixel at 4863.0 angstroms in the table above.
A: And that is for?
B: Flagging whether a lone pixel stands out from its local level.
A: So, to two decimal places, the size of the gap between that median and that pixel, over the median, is 0.49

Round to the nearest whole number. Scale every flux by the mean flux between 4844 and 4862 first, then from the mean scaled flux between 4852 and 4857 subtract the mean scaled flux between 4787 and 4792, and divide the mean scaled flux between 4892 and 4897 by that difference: -28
